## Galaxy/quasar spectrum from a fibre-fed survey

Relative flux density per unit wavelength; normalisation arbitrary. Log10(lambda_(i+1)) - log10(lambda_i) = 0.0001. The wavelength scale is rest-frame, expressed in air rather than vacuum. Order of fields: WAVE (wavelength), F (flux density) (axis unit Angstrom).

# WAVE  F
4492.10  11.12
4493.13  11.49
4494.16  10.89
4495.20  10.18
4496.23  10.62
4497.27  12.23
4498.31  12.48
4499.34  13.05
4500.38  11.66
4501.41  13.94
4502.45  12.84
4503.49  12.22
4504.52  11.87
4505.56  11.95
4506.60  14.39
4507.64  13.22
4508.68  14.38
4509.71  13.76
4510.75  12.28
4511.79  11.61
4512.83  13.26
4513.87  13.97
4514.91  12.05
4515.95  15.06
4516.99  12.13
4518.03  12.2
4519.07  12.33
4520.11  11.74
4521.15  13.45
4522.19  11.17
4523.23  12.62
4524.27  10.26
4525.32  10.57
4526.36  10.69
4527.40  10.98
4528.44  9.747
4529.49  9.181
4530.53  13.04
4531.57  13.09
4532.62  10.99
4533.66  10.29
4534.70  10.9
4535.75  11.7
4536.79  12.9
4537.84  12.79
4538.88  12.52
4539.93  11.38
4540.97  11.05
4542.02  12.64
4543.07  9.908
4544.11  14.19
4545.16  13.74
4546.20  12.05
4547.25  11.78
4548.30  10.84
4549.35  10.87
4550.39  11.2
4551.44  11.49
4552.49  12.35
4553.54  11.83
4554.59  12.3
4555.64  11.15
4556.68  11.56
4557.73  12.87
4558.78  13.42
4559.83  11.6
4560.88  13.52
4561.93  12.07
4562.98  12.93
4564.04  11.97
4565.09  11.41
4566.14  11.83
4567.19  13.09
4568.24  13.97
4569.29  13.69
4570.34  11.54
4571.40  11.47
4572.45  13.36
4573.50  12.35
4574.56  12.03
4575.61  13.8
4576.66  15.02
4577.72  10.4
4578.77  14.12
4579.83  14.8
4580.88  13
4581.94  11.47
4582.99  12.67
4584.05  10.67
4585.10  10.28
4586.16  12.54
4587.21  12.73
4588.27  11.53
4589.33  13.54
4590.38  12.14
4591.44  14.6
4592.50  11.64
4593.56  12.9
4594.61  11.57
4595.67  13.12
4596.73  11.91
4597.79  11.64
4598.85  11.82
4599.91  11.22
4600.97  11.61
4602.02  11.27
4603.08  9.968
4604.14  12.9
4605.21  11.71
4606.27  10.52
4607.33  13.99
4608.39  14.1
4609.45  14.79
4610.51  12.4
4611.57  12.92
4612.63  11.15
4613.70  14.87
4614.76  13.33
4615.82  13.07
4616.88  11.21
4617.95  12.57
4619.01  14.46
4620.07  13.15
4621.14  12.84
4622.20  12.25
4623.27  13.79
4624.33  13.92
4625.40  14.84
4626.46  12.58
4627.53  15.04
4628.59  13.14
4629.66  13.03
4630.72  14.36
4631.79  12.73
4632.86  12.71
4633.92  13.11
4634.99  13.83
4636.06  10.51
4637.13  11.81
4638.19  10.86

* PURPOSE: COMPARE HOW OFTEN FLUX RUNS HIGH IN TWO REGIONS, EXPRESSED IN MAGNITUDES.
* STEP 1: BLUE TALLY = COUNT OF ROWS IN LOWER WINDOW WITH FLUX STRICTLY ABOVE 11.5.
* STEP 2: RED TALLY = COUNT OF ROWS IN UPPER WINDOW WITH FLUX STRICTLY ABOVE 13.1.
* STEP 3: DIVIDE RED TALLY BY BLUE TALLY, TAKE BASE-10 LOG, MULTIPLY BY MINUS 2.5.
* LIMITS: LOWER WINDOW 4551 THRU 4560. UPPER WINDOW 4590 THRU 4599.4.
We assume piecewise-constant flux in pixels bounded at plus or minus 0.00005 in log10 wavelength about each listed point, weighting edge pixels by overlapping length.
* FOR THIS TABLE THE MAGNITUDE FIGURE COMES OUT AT 1.36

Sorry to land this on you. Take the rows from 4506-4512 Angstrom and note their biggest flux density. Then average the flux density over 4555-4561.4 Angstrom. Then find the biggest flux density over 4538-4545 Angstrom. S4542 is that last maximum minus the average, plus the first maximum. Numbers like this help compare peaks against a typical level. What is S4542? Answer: 16.2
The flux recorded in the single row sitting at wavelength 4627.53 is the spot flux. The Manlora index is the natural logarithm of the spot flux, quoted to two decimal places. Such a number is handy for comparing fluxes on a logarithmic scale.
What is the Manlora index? 2.71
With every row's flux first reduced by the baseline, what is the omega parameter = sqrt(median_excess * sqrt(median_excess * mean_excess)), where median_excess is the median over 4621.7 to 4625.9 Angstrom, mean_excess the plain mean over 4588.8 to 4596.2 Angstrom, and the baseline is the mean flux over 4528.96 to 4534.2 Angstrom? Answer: 2.2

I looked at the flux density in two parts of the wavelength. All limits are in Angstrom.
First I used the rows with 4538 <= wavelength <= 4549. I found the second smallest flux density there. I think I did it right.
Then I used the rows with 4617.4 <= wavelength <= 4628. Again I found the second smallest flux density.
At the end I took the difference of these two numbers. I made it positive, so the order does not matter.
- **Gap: 1.7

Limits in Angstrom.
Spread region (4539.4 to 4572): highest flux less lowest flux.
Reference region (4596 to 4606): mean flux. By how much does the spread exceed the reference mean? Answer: -7.3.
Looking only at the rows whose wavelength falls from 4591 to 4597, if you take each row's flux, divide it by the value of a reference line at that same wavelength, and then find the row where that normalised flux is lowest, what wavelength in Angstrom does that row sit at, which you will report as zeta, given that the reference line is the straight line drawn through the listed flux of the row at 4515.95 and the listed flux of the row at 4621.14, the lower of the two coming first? 4594.61 Angstrom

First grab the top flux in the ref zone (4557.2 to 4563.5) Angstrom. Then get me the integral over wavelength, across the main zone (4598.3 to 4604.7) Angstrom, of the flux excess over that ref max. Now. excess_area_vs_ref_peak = -13.1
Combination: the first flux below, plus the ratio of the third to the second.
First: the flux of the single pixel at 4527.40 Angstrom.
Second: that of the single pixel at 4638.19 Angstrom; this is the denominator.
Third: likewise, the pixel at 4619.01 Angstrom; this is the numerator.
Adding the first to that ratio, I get 12.3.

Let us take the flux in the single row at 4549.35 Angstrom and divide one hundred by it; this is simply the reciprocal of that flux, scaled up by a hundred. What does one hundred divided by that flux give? 9.2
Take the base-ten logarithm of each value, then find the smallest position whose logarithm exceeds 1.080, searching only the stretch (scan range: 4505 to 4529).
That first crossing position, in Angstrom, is 4506.60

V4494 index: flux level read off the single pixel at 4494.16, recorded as 10.89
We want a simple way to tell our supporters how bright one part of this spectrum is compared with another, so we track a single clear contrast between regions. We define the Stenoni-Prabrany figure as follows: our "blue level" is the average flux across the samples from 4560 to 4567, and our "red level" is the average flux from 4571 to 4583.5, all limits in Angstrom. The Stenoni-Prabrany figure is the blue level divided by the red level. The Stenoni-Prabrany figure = 0.95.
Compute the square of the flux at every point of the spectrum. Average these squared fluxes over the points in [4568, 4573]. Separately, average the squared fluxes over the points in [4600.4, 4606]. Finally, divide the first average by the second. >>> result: 1.24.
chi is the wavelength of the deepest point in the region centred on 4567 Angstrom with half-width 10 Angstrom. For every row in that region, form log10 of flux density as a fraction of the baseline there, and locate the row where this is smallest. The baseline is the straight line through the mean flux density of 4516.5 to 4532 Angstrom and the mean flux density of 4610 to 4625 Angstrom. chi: 4571.40 Angstrom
